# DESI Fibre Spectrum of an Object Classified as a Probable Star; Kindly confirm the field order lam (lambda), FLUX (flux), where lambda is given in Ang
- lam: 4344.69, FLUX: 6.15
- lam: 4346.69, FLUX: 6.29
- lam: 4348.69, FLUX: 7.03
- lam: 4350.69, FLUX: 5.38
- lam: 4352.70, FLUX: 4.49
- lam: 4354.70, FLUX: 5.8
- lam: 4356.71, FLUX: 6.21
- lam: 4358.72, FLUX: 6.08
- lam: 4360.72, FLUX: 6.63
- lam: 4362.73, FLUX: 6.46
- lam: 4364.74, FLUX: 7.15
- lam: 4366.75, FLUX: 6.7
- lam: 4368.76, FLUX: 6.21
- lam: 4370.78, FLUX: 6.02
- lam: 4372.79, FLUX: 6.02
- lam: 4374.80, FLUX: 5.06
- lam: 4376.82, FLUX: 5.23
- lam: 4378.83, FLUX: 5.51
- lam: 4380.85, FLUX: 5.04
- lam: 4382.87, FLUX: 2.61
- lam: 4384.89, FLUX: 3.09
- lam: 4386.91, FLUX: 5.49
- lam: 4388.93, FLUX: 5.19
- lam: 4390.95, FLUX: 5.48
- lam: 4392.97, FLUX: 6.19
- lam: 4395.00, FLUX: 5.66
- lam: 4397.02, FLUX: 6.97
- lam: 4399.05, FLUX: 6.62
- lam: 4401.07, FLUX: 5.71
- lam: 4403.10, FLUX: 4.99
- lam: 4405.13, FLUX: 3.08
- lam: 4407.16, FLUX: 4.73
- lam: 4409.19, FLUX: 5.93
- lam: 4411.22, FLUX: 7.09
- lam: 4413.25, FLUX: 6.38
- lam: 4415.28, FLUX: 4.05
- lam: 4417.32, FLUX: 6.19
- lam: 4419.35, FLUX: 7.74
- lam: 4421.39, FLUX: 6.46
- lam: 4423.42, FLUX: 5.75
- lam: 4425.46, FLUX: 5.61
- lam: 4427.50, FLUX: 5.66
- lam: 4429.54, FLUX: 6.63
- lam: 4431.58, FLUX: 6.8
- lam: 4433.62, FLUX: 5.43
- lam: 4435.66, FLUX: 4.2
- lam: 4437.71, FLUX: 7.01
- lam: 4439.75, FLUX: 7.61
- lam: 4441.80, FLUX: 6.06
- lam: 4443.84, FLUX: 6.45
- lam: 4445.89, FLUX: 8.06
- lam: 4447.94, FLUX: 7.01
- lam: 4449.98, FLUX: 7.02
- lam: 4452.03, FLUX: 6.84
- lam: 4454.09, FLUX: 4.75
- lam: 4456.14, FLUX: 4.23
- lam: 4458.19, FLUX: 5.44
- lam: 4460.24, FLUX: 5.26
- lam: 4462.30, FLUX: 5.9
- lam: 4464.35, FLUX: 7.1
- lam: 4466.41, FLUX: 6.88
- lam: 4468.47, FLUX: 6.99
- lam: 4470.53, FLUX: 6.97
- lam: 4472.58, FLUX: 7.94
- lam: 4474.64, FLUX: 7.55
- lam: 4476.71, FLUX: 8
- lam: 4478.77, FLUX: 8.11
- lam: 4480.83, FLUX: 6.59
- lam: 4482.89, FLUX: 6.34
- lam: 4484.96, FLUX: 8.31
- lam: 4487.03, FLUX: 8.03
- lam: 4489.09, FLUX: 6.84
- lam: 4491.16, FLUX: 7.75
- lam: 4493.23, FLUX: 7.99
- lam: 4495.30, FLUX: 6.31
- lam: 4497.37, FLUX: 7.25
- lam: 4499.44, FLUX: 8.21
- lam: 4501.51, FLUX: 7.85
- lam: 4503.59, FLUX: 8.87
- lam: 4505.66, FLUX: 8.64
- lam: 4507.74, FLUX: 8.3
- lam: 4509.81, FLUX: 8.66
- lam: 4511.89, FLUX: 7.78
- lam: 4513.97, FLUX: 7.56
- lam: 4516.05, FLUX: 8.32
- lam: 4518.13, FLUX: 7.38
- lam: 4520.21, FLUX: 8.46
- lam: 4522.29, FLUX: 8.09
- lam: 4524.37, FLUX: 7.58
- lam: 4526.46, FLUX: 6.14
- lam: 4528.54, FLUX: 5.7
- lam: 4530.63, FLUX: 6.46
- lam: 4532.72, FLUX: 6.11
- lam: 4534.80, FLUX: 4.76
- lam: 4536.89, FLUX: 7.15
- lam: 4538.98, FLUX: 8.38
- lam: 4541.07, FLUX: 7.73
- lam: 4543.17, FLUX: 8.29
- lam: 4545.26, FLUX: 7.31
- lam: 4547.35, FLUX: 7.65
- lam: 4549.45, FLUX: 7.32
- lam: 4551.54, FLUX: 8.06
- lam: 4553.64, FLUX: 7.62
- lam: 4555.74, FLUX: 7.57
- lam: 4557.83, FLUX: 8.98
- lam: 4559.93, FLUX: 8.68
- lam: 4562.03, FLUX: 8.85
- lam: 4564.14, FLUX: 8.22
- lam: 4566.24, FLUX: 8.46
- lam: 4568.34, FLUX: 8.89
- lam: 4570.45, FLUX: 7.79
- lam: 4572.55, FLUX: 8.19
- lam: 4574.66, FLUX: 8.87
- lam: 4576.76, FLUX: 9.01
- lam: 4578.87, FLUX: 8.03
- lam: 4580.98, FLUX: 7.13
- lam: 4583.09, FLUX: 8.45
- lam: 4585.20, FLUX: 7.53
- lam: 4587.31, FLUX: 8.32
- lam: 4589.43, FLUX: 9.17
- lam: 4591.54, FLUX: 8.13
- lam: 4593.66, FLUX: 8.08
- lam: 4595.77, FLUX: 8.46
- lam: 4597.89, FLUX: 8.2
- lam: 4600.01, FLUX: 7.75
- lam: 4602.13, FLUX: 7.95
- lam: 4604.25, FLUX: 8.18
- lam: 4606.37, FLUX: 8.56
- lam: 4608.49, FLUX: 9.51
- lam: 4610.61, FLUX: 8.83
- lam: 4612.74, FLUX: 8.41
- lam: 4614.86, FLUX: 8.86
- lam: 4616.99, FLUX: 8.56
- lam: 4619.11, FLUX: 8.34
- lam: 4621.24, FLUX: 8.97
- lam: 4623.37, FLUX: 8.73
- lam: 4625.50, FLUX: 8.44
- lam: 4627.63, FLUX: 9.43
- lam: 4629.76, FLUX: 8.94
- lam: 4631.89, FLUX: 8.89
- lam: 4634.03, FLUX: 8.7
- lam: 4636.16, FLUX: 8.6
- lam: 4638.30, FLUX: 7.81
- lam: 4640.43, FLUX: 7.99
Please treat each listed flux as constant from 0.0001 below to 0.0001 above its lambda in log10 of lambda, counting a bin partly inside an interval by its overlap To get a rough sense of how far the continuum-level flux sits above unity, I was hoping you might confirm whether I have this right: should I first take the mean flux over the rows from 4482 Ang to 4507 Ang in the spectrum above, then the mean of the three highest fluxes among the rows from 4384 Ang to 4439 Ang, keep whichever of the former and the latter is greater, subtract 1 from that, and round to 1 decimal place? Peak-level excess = 6.7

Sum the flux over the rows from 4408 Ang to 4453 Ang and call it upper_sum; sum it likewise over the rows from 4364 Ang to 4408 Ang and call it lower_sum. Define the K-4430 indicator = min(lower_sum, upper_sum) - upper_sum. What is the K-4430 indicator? -21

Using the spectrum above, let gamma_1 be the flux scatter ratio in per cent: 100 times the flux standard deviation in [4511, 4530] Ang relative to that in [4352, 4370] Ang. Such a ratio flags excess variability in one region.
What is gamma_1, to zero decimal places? 126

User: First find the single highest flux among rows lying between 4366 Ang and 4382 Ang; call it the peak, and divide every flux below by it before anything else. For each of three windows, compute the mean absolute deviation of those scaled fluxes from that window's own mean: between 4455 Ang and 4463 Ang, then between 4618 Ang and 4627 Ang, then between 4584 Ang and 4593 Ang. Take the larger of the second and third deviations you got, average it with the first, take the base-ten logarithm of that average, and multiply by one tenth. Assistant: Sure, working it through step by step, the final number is -0.115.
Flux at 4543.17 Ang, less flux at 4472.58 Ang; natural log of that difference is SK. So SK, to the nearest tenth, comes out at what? -1.0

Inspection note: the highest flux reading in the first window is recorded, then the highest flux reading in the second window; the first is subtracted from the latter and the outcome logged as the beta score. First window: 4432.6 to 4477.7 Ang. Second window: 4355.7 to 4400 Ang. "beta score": -0.91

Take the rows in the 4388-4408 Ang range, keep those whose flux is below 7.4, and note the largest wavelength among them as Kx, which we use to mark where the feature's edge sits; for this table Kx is 4407.16 Ang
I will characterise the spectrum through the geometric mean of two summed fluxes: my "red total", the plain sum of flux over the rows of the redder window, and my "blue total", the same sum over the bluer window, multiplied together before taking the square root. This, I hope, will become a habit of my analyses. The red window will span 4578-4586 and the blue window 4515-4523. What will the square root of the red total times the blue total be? 32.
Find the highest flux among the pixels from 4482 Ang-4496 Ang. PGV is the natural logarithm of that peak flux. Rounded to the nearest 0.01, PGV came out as 2.12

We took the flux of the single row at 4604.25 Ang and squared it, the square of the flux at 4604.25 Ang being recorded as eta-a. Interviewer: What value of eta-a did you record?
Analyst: 67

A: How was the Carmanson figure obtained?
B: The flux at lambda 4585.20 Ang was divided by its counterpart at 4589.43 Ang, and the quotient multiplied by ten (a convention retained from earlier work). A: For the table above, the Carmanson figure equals 8.2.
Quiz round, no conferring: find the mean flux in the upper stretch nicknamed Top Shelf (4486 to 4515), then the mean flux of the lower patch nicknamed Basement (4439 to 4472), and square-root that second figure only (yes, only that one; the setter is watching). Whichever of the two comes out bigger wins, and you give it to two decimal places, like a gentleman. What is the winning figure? 7.86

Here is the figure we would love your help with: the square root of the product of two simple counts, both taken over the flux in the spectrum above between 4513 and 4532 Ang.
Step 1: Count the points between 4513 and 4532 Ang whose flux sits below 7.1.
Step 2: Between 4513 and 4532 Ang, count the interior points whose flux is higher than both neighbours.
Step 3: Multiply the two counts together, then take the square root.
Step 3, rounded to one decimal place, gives 2.4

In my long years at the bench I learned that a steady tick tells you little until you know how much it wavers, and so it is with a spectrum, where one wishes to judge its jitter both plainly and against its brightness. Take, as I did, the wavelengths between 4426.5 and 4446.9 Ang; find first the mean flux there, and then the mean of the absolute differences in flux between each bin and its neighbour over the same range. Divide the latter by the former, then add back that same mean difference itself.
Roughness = 1.37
